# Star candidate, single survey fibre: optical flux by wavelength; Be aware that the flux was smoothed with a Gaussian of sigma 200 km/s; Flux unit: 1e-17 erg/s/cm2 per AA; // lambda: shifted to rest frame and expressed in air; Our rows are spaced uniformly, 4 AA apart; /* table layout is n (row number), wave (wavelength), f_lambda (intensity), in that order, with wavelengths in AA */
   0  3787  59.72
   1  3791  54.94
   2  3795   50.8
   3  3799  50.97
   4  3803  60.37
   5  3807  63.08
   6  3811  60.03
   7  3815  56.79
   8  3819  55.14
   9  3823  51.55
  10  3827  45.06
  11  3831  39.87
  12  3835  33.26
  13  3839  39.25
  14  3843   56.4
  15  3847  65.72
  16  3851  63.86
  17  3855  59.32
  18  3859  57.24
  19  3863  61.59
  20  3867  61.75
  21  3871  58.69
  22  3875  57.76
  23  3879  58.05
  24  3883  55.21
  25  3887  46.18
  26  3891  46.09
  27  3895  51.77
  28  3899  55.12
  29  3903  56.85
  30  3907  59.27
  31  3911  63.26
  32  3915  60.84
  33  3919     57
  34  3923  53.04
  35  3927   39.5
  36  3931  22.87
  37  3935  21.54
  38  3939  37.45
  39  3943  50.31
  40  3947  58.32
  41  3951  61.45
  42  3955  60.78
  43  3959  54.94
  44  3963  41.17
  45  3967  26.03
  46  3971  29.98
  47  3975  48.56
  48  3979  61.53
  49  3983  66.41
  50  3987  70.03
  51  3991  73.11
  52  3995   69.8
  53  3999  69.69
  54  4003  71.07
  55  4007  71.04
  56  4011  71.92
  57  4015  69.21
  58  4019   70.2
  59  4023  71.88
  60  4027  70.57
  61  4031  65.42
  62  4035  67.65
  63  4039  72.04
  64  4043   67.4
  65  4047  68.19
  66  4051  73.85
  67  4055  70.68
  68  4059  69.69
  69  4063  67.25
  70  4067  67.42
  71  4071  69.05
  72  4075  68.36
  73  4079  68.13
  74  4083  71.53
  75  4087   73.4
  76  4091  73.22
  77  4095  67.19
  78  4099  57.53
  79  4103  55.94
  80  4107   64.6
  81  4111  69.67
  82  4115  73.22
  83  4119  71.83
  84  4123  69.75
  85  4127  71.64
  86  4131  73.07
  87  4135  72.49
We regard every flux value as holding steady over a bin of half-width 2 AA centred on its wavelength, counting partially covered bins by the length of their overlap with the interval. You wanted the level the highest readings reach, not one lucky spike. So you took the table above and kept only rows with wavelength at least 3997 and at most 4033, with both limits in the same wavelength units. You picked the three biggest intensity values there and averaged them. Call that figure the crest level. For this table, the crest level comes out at 72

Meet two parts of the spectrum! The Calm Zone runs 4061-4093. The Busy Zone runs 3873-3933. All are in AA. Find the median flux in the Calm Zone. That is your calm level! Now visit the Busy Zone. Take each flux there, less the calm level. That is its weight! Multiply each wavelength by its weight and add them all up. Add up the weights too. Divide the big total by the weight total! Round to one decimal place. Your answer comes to 3907.1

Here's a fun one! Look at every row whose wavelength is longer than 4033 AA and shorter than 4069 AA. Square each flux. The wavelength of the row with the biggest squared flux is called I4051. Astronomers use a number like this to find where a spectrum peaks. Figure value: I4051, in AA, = 4051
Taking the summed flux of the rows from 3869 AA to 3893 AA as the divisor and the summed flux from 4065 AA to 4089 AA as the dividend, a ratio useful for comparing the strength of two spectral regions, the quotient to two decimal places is 1.30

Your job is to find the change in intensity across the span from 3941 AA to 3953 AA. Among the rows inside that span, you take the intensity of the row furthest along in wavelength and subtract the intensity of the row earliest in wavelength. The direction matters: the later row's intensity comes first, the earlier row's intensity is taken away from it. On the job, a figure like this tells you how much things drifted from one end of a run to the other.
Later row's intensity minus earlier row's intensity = 11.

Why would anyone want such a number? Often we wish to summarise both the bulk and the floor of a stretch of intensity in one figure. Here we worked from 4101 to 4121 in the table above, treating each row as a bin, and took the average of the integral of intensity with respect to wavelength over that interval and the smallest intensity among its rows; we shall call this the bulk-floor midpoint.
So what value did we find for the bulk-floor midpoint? 698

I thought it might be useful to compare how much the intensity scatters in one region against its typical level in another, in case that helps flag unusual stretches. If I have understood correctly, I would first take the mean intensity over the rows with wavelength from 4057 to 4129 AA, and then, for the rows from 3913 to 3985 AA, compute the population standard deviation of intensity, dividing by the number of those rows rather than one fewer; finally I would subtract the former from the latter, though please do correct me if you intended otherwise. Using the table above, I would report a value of -54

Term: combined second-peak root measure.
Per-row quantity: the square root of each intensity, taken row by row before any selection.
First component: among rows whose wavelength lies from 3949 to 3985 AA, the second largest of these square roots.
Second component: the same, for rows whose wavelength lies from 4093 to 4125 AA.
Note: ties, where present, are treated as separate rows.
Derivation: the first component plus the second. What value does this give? 16.3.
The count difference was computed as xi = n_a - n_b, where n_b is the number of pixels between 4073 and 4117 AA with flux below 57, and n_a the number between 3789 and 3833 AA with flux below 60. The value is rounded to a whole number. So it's 7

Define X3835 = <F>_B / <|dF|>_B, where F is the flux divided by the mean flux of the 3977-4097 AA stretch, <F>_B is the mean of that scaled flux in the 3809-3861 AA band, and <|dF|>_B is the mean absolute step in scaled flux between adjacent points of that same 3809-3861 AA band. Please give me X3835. 9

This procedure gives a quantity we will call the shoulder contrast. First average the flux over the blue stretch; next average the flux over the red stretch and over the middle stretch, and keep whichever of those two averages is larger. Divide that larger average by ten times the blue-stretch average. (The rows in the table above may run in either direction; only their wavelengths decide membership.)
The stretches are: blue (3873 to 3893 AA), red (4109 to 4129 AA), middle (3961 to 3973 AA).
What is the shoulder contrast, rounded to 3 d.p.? 0.135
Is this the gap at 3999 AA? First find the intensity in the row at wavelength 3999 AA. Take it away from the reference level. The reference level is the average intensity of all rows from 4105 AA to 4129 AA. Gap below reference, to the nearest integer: 0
